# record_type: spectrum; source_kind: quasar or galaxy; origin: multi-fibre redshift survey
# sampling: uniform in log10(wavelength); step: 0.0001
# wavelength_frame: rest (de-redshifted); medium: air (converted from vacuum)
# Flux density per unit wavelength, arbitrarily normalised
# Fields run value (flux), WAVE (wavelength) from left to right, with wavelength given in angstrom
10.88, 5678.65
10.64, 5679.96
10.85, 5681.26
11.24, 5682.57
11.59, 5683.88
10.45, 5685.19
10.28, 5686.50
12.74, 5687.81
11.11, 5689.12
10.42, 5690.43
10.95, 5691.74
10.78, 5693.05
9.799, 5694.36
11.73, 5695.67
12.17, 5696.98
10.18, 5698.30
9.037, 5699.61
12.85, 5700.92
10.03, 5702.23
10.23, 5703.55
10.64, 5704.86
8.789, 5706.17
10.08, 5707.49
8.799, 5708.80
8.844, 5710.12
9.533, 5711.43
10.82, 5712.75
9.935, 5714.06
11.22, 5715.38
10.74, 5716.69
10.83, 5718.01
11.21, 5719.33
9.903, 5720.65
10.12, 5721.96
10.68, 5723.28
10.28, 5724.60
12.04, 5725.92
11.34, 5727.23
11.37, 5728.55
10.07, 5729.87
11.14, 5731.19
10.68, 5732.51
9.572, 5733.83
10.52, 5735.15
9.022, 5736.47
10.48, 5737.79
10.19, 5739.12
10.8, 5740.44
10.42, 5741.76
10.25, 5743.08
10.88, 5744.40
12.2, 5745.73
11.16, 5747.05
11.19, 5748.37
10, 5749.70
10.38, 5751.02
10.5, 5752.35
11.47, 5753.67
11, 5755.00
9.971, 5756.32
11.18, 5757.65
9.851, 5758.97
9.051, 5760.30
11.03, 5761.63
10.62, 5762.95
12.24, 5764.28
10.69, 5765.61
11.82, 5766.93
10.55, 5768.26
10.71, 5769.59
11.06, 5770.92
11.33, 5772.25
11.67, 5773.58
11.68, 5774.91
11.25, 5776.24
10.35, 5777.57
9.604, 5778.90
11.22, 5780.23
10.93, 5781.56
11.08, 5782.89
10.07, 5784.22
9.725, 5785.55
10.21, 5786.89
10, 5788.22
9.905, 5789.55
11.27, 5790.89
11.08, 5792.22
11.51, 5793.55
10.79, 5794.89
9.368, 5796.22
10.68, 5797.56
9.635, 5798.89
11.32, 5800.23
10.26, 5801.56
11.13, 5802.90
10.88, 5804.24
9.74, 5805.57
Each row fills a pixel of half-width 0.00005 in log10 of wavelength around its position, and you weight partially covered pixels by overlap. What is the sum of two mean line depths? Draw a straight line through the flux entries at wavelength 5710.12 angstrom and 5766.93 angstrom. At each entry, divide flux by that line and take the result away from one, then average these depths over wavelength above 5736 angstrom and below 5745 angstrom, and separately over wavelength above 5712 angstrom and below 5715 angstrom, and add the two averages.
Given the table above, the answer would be -0.14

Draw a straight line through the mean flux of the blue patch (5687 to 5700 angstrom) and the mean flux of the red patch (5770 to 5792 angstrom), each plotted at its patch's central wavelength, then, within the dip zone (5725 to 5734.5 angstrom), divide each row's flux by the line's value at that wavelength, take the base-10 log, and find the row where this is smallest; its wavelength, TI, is 5733.83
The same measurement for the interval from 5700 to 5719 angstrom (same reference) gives 5706.17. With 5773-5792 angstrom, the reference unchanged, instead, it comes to 5778.90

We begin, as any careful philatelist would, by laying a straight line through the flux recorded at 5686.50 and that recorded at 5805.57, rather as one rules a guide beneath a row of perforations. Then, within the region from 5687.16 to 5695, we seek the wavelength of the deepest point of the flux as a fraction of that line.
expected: 5694.36 angstrom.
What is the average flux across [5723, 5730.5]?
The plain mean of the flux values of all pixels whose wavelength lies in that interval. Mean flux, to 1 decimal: 11.0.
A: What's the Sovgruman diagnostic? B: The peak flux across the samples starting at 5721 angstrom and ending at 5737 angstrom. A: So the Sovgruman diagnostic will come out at 12.04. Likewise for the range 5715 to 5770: 12.24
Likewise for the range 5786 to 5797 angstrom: 11.51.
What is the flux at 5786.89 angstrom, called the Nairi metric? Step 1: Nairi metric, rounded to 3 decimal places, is 10.210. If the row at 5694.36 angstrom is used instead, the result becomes 9.799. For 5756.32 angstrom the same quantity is 9.971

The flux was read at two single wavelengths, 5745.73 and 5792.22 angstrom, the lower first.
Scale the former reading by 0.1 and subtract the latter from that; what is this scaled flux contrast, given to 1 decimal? -9.9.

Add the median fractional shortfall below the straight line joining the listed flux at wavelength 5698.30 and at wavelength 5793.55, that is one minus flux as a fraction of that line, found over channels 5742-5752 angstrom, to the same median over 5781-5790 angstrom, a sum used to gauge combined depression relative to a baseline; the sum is 0.11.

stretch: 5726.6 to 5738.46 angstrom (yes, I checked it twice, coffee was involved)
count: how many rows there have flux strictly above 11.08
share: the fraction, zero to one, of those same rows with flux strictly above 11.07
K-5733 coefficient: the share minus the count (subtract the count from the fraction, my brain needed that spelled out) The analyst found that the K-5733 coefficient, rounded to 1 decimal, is -2.7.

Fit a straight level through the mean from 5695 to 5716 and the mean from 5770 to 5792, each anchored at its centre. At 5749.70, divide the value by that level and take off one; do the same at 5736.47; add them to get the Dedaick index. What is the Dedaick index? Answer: -0.19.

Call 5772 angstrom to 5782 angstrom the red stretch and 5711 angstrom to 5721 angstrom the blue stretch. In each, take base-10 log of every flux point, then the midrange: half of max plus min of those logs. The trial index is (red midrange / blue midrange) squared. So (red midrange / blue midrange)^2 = 1.02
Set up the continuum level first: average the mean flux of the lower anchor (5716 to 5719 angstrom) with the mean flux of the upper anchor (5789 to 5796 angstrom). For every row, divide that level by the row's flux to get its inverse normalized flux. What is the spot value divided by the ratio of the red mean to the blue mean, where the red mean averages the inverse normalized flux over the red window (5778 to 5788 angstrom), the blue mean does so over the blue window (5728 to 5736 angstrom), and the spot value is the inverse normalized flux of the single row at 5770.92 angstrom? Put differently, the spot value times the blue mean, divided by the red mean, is 0.97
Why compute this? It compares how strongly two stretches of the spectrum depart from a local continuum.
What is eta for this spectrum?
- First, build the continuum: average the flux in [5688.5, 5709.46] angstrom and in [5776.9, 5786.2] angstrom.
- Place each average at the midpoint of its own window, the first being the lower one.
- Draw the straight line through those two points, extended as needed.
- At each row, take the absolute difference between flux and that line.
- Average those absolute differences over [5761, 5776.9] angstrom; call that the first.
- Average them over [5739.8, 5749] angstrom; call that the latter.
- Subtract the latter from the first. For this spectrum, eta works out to 0.18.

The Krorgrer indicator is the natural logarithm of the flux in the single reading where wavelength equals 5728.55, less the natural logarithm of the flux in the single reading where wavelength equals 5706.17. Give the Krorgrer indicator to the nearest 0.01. 0.26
